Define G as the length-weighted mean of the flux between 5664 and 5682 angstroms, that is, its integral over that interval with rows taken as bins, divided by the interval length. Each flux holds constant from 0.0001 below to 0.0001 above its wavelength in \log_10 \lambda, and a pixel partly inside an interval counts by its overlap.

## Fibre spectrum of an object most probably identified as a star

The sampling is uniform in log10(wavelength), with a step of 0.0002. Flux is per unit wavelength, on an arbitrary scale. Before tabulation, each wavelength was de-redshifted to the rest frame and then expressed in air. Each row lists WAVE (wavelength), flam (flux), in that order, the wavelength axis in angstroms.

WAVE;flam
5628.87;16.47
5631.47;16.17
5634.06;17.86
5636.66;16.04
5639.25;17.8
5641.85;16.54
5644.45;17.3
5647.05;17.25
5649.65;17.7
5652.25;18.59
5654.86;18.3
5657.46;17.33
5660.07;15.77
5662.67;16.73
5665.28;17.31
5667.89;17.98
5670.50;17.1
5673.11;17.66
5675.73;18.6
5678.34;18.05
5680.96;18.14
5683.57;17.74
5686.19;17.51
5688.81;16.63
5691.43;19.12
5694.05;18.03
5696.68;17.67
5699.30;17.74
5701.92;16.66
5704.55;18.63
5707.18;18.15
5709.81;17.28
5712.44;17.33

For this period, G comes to 17.8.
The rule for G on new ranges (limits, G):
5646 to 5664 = 17.4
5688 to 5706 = 17.8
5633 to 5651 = 17.2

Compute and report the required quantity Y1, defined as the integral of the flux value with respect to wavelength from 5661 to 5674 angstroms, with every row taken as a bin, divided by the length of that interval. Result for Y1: 17.3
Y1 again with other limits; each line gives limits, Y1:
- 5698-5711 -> 17.7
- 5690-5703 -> 17.9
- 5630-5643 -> 16.9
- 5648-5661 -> 17.6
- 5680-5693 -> 17.8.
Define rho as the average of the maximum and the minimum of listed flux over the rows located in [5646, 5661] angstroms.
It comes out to 17.2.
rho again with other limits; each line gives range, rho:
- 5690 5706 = 17.9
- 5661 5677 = 17.7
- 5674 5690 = 17.6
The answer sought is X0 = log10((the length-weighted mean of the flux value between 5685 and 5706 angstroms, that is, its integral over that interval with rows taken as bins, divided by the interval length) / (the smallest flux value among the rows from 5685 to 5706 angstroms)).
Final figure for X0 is 0.0283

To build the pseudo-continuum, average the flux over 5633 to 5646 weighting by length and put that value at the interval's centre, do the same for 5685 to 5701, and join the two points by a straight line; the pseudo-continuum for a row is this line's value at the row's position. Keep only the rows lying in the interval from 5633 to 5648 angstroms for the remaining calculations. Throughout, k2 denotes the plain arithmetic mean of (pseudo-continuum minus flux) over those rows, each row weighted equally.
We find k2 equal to -0.02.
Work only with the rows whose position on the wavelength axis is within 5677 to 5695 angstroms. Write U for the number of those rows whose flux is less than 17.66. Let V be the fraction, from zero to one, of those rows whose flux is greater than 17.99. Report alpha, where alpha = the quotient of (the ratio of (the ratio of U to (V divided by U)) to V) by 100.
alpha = 0.1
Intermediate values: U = 2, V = 0.57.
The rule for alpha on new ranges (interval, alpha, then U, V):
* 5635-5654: 7.8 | 4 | 0.14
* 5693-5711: 0.2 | 2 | 0.43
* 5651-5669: 2.0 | 4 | 0.29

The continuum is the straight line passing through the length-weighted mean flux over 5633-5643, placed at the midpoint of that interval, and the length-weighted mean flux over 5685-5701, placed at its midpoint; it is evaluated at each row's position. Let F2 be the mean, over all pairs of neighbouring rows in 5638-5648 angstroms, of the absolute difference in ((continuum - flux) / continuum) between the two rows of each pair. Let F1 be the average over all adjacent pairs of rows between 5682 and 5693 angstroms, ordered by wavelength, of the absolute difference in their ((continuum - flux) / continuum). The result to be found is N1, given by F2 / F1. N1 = 0.6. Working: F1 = 0.068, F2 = 0.041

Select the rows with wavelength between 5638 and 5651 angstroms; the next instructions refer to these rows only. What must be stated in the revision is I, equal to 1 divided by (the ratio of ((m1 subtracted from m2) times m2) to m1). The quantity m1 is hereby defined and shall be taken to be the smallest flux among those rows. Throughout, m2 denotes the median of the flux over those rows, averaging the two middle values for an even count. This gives 1.3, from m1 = 16.54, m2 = 17.3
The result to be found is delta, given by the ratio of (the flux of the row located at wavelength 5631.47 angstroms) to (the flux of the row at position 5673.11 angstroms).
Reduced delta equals 0.92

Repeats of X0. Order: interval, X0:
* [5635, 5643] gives 0.0212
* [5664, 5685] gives 0.0180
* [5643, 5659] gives 0.0112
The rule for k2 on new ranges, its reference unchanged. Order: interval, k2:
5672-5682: -0.55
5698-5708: 0.09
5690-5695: -0.82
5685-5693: -0.04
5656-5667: 0.58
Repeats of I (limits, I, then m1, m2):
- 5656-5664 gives 1.0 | 15.77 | 16.7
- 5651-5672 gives 0.6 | 15.77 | 17.3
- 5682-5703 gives 0.9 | 16.63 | 17.7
